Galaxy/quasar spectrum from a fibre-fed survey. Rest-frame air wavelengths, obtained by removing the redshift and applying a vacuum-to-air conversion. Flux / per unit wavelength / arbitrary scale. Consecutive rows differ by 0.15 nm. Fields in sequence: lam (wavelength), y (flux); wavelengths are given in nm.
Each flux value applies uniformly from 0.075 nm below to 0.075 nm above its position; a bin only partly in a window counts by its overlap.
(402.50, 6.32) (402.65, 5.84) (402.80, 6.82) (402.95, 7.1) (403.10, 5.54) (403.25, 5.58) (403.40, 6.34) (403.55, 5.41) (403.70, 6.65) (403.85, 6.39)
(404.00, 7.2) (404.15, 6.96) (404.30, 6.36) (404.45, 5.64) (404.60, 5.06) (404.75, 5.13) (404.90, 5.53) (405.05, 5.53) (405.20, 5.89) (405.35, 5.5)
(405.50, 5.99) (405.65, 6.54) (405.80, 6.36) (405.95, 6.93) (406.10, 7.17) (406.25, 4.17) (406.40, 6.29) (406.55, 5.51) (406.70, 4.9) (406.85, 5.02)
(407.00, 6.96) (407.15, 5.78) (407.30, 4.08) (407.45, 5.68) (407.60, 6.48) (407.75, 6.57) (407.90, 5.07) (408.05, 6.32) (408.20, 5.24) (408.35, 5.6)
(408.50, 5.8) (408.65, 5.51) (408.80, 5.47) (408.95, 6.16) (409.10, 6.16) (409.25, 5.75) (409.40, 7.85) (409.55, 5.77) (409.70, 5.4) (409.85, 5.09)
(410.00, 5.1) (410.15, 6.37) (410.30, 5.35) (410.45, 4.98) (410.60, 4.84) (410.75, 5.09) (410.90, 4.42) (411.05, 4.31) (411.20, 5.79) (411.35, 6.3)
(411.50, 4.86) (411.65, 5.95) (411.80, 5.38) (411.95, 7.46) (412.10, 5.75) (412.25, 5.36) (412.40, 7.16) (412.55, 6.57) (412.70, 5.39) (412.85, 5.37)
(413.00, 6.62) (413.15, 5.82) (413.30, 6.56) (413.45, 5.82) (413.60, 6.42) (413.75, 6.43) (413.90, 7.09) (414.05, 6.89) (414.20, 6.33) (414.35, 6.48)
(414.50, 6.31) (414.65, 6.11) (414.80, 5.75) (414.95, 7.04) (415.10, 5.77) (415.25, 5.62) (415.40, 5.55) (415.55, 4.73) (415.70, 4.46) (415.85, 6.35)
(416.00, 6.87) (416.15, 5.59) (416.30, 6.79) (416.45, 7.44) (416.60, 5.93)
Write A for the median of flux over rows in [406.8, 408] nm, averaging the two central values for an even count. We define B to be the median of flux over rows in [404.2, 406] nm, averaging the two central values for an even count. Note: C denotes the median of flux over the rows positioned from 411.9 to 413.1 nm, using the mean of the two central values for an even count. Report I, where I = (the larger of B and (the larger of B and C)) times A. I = 35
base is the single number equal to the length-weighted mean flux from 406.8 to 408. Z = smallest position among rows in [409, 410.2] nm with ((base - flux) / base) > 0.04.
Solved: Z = 409.70 nm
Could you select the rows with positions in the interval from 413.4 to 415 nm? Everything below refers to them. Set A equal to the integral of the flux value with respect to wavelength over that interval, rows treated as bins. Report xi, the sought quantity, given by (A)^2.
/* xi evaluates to 106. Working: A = 10.3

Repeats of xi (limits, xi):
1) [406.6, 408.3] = 92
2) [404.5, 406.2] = 102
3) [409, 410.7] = 94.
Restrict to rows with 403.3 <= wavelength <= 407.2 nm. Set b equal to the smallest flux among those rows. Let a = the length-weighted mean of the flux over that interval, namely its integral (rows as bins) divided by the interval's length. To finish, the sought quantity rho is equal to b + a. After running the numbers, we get 10.1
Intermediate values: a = 5.97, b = 4.17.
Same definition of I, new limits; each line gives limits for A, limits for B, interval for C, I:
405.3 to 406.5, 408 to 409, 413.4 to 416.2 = 40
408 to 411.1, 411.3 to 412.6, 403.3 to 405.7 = 33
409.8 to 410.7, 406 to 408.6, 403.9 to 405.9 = 30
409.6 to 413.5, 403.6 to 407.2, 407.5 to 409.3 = 32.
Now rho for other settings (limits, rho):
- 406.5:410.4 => 9.8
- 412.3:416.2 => 10.6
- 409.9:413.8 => 10.1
